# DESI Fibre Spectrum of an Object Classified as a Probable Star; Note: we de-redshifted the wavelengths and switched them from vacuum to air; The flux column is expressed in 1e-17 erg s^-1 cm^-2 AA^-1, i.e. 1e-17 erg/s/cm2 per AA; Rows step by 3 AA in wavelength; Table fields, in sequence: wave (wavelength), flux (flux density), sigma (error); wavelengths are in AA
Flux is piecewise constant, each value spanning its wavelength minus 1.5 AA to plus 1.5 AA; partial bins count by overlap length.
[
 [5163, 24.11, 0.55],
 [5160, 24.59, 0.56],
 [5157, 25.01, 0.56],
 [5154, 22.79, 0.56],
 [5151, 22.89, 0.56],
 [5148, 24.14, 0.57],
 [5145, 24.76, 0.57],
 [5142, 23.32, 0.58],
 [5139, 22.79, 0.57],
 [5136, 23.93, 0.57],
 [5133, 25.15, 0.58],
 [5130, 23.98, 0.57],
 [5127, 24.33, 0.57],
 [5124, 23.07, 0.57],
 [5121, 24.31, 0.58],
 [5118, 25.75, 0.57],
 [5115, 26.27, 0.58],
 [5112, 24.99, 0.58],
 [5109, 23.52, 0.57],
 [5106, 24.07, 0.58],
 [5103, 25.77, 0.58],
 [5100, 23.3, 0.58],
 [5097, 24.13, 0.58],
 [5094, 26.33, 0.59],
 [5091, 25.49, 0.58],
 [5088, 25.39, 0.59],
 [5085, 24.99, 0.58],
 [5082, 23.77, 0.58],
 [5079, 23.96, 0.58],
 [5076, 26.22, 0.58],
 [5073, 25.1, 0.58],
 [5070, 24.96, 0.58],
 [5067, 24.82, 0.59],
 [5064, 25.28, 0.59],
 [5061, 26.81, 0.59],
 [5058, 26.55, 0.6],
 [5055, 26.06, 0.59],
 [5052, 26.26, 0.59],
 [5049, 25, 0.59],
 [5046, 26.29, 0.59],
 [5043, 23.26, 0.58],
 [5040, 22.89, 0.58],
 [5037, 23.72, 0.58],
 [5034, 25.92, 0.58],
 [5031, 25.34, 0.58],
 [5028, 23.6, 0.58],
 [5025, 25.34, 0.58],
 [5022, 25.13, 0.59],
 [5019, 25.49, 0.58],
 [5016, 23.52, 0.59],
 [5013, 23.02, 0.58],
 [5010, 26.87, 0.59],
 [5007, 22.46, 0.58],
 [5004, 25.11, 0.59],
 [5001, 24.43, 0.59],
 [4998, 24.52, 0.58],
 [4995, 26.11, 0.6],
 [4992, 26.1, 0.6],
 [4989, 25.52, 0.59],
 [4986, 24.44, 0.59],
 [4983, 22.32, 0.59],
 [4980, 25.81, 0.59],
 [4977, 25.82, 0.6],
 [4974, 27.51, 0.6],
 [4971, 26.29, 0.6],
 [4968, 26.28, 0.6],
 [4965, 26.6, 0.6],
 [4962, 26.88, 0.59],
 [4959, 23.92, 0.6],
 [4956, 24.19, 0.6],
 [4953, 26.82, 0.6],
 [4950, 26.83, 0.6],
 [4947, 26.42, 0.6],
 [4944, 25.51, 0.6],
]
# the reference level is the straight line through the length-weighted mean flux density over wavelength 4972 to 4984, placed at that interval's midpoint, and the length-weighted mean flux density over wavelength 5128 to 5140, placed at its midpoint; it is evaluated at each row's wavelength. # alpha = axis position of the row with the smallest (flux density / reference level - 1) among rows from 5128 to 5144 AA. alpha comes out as 5139 AA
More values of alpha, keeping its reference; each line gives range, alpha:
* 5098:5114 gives 5100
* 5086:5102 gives 5100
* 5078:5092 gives 5082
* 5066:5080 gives 5079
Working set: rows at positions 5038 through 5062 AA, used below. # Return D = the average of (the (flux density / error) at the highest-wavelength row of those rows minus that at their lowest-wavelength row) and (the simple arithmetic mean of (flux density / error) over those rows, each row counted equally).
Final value 24.5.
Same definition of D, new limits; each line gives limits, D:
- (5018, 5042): 19.0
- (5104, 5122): 21.7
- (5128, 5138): 21.2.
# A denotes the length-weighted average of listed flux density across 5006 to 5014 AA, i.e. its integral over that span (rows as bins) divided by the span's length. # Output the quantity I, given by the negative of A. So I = -24.3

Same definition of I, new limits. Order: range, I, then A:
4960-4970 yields -26.4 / 26.4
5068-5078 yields -25.3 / 25.3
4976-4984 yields -24.7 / 24.7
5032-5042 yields -24.2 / 24.2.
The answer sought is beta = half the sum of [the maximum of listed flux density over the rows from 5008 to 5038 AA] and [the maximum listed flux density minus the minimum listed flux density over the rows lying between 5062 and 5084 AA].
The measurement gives 14.7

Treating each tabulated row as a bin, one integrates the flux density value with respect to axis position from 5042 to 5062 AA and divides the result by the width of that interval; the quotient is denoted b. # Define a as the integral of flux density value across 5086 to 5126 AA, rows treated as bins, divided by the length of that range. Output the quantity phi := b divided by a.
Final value 1.04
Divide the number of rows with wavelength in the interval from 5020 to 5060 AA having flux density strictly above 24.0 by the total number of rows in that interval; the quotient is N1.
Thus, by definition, 0.69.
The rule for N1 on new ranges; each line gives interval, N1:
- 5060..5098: 0.85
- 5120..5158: 0.46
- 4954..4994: 0.85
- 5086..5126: 0.77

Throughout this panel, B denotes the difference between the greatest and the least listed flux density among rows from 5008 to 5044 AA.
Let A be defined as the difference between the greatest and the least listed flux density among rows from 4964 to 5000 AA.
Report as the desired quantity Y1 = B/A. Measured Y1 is 0.8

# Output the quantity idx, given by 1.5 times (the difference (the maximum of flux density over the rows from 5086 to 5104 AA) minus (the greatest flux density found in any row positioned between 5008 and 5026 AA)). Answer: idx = -0.8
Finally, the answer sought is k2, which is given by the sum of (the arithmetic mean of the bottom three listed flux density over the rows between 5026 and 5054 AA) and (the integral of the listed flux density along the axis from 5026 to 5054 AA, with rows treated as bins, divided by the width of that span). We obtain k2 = 48.0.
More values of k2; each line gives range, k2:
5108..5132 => 48.1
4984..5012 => 48.8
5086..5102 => 49.2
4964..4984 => 50.5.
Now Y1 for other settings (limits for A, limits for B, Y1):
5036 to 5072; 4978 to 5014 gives 1.2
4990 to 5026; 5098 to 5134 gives 0.7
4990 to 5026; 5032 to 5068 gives 0.9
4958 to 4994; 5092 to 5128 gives 0.6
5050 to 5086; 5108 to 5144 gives 1.1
